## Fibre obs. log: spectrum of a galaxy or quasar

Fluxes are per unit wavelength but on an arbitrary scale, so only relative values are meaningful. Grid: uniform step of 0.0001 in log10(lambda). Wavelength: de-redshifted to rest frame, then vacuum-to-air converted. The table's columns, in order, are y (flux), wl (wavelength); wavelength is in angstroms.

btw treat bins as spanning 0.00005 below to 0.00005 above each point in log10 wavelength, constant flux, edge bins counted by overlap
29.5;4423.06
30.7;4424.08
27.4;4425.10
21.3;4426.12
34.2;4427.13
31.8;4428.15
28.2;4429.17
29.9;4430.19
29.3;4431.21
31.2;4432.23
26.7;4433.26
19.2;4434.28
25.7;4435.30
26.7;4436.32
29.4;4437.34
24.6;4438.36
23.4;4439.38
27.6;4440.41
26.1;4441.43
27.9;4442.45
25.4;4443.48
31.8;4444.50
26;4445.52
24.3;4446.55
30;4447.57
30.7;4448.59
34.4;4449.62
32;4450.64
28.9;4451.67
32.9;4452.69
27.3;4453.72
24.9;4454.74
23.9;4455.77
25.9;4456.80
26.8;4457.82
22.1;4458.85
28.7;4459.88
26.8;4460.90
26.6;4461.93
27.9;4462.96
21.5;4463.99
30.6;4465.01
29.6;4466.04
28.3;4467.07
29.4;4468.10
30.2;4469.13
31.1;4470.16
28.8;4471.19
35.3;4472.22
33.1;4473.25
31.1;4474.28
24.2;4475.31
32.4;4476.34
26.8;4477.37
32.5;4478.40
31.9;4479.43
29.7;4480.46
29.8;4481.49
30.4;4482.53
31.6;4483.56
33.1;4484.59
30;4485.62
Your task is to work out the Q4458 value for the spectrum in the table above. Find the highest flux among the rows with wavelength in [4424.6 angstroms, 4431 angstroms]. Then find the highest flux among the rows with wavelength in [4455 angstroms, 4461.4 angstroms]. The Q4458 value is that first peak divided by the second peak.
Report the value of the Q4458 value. 1.19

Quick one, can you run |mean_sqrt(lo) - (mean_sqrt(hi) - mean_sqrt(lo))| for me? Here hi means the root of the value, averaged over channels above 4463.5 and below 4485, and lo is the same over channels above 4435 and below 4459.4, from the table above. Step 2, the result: 5.0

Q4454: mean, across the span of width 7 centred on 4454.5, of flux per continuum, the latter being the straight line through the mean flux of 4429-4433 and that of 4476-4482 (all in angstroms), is 0.91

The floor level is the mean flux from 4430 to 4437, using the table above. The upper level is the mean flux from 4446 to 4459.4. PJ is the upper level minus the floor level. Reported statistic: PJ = 1.1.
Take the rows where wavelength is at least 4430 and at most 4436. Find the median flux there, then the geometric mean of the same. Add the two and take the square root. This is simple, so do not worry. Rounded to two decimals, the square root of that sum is 7.39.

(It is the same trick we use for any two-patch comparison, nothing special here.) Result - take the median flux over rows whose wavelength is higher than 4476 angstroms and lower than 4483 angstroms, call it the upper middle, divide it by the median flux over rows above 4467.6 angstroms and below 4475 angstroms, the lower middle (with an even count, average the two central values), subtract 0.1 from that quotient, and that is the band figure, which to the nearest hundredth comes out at 0.88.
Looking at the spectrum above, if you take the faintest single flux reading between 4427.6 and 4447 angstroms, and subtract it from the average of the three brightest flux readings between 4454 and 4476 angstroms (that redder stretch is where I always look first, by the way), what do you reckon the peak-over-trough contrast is 14.0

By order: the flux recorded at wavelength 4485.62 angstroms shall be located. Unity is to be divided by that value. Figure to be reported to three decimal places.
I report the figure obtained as 0.033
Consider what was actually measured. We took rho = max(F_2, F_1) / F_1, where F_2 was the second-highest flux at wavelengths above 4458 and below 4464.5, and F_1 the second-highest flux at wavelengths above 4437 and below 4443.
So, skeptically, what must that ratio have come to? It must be 1.00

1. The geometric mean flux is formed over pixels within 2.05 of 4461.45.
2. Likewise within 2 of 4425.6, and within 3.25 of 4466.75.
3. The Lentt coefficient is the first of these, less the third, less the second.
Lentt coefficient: -28.6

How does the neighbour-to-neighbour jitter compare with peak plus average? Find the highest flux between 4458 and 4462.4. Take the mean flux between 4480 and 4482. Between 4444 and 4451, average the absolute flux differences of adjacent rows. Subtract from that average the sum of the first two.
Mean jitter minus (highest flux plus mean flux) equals -55.1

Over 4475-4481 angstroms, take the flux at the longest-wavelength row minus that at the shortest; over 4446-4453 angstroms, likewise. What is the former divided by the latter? 0.6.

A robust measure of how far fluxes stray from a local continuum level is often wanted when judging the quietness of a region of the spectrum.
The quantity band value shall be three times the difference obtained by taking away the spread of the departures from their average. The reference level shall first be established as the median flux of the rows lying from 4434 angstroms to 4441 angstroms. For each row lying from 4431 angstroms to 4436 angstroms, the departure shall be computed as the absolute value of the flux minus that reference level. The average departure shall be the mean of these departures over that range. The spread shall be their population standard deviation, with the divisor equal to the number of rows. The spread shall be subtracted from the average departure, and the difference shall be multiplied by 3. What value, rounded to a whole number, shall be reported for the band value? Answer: 2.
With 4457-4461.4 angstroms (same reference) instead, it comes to 3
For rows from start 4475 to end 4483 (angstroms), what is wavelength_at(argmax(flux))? 4478.40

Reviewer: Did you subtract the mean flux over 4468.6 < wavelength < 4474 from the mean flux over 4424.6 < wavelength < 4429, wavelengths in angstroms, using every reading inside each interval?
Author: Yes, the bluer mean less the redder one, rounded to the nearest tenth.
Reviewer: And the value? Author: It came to -3.0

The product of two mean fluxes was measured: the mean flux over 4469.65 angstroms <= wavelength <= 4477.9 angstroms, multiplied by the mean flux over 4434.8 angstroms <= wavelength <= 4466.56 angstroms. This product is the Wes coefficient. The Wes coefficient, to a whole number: 833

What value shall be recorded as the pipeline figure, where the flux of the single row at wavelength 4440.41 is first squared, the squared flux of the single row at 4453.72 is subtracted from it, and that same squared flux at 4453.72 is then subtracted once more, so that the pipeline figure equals -729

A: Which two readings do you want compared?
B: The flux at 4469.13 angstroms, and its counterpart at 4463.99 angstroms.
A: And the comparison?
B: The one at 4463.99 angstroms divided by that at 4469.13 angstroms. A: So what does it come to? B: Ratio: 0.71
